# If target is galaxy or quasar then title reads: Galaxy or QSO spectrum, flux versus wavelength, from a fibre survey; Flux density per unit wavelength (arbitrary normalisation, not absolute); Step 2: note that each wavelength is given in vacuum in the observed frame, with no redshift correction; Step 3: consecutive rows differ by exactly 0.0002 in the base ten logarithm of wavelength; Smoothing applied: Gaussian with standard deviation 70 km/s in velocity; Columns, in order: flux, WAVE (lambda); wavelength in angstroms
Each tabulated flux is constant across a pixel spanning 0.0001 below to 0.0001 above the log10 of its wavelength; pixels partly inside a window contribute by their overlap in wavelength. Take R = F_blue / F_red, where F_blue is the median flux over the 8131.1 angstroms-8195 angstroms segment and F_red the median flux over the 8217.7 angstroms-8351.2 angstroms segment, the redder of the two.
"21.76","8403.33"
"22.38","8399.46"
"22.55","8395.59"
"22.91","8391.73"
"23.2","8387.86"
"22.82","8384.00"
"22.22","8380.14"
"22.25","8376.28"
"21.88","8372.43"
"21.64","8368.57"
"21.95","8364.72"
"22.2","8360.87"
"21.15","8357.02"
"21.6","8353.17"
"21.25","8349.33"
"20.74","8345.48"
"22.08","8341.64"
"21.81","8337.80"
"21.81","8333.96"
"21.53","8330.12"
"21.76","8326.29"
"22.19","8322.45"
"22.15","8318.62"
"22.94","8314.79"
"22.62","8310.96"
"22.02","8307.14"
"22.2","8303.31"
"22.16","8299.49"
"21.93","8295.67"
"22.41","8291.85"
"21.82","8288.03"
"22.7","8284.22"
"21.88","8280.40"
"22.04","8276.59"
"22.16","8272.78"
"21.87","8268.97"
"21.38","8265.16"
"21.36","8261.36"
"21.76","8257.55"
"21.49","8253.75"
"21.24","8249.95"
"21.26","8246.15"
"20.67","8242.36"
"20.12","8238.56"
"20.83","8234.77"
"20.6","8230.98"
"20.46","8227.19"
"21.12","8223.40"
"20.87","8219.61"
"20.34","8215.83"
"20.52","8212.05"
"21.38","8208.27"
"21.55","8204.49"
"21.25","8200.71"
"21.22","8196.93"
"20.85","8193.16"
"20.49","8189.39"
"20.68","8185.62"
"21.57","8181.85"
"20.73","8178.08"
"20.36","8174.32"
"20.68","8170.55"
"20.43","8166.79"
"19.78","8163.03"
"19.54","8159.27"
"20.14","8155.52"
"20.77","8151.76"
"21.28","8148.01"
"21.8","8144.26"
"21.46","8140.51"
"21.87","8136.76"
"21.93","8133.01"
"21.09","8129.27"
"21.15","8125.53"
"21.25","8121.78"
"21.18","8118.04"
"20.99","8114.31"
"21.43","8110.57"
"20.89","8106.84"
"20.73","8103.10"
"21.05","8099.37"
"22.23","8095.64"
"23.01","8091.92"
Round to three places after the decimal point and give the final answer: 0.950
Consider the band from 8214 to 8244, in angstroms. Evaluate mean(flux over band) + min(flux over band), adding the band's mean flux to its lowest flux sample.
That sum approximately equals 40.7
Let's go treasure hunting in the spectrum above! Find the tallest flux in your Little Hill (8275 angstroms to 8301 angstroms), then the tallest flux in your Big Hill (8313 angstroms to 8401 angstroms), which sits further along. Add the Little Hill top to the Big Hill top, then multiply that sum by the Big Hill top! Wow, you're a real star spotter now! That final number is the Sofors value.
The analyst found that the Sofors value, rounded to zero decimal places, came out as 1065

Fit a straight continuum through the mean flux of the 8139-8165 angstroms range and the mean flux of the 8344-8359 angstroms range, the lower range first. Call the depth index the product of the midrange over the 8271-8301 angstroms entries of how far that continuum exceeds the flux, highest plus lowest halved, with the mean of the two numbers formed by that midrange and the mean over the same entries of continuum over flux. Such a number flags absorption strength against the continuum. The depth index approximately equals 0.18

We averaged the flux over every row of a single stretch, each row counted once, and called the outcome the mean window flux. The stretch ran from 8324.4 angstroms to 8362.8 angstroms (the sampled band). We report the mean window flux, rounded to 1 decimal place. 21.6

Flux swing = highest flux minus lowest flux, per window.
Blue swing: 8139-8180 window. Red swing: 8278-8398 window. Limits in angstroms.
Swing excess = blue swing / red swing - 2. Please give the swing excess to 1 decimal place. -1.1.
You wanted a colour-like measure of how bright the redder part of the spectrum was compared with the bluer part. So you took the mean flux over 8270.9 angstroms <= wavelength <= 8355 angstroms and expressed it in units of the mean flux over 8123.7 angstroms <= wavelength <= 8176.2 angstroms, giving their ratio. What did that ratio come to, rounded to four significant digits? 1.053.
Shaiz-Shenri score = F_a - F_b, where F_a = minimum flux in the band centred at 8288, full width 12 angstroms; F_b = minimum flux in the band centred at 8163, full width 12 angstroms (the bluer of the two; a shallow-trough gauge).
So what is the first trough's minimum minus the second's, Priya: 2.3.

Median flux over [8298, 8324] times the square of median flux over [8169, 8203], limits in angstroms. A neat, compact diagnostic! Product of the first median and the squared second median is 9536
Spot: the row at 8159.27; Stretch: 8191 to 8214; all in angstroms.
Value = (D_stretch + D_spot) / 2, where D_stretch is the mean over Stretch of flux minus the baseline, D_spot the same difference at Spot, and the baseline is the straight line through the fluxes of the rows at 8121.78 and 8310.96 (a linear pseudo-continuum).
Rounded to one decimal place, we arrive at -1.3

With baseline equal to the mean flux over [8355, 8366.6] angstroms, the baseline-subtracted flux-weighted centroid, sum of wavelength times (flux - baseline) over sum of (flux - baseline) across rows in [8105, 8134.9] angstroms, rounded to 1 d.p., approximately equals 8117.2 angstroms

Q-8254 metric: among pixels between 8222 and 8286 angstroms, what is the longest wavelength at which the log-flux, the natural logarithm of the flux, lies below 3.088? 8280.40 angstroms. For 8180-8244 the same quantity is 8242.36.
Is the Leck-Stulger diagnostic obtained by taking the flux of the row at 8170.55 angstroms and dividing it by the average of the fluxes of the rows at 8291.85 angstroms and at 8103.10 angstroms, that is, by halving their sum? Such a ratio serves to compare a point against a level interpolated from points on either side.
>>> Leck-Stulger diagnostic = 0.96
